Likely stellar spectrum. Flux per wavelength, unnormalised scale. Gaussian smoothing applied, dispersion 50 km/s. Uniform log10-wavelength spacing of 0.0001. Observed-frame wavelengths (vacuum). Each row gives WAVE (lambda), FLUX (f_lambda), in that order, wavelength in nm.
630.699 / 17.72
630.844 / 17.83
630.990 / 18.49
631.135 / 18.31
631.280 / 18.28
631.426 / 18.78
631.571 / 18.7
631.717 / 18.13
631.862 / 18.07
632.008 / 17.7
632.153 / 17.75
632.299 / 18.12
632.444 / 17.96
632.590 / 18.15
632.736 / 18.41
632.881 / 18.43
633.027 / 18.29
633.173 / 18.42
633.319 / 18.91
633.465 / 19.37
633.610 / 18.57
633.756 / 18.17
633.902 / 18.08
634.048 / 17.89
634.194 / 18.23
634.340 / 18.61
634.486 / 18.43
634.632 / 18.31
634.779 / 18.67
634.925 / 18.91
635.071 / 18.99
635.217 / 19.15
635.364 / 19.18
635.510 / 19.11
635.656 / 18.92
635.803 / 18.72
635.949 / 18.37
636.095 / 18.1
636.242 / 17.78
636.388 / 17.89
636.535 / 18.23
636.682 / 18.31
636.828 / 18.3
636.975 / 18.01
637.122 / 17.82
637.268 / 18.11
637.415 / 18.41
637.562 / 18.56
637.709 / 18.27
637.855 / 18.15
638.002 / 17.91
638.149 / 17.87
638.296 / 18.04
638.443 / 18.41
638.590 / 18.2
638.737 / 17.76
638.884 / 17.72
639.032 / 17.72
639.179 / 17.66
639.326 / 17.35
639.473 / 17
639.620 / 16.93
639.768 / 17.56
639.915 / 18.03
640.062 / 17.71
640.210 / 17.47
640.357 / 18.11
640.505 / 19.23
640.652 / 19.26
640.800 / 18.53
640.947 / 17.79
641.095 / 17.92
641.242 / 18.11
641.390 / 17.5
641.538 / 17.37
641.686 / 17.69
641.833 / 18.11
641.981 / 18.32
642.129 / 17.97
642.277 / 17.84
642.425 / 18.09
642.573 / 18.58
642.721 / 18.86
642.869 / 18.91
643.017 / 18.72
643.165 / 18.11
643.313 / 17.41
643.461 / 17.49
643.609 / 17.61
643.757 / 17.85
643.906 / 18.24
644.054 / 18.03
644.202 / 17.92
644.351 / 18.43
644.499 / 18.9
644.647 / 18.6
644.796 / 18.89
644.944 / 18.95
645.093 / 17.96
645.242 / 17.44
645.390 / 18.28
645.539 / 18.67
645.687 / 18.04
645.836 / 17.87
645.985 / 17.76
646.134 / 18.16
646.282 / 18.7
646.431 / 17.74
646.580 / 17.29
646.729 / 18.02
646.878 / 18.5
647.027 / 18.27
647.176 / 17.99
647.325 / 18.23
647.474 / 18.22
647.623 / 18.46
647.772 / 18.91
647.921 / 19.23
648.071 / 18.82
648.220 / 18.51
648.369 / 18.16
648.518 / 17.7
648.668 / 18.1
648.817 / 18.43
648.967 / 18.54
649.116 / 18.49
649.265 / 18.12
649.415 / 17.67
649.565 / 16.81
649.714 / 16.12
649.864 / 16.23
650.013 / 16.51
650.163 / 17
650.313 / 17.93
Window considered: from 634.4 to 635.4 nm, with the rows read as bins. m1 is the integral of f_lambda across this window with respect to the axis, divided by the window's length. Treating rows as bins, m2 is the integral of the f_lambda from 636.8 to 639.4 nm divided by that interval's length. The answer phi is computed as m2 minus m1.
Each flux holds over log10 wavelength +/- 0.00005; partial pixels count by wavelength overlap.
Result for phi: -0.8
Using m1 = 18.8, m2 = 18.0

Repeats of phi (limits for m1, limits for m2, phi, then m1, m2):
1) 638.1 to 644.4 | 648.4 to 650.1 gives -0.5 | 18.0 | 17.5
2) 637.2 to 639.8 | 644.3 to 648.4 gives 0.5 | 17.9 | 18.3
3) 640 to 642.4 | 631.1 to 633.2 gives 0.2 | 18.1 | 18.2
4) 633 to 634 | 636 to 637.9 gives -0.4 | 18.5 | 18.2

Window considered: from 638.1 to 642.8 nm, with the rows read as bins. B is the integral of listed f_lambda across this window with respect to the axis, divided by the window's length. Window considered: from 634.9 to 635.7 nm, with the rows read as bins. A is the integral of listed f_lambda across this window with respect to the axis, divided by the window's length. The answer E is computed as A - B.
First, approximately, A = 19.1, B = 18.0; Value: 1.11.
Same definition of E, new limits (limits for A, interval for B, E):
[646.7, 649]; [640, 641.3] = 0.14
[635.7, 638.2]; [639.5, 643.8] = 0.15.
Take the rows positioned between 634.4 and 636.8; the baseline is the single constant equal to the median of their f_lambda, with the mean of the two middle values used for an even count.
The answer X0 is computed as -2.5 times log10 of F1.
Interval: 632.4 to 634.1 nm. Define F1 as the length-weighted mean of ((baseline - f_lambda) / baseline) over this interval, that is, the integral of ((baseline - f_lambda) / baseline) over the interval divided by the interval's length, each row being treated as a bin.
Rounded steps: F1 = 0.008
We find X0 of 5.24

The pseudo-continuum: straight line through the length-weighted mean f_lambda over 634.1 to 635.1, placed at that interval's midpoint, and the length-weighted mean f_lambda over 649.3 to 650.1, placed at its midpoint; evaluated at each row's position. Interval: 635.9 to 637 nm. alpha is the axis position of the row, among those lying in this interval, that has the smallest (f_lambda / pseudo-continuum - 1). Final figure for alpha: 636.242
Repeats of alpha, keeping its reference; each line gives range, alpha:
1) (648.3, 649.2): 648.518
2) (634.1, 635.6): 634.194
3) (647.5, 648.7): 648.518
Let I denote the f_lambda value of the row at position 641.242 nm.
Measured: 18.11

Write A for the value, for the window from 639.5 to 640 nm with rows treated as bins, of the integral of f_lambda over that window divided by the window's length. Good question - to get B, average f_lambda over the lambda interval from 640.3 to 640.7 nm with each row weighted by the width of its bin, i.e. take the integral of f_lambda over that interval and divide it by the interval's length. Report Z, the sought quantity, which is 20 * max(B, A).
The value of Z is 377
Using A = 17.5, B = 18.9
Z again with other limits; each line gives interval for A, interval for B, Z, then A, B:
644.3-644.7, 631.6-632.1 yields 374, 18.7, 18.0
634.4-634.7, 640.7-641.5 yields 368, 18.4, 18.0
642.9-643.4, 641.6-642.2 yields 363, 18.1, 18.0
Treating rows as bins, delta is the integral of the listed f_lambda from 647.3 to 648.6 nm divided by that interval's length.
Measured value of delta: 18.5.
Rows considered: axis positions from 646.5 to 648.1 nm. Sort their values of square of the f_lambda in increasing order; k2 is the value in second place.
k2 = 324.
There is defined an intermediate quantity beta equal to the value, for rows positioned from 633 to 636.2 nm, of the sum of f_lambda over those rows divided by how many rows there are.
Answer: 18.6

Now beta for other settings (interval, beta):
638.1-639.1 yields 18.0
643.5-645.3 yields 18.2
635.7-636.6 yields 18.2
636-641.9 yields 18.0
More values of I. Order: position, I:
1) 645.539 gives 18.67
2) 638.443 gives 18.41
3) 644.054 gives 18.03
